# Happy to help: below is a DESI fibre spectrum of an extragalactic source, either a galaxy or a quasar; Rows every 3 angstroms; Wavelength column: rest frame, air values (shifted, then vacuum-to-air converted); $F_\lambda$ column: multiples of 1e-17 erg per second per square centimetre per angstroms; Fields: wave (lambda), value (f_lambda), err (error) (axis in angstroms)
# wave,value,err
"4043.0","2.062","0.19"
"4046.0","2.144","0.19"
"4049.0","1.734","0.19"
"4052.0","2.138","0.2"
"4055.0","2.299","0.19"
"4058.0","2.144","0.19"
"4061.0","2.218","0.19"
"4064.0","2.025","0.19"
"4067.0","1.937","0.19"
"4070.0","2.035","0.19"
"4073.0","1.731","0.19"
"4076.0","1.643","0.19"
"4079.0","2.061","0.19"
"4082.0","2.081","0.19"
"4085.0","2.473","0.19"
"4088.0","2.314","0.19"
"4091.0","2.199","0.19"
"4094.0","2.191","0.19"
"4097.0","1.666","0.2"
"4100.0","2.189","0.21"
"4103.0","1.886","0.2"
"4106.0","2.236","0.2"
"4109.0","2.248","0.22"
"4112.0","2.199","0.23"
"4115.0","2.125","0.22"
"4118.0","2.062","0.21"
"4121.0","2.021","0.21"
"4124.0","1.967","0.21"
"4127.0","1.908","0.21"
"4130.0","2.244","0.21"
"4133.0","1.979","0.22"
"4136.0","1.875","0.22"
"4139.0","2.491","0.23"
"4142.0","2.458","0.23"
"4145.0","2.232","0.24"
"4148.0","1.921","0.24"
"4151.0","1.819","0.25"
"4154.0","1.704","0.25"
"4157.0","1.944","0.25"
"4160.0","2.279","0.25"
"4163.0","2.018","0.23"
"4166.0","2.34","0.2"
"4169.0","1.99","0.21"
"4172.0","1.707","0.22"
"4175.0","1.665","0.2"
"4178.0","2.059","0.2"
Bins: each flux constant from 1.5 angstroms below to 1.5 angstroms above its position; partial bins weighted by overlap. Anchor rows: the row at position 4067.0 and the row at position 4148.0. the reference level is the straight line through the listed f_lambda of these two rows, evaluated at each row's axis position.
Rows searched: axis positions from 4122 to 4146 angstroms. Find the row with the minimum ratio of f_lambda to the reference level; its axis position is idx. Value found 4136.0 angstroms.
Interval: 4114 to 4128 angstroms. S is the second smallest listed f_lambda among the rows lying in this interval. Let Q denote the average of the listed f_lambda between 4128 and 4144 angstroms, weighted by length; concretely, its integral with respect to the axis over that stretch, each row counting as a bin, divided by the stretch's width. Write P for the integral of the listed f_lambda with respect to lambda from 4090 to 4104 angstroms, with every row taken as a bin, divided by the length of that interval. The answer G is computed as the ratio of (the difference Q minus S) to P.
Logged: 0.12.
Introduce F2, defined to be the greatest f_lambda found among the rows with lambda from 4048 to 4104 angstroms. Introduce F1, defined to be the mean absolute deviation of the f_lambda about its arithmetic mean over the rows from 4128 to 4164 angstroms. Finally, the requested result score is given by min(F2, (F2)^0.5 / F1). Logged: 2.47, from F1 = 0.22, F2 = 2.473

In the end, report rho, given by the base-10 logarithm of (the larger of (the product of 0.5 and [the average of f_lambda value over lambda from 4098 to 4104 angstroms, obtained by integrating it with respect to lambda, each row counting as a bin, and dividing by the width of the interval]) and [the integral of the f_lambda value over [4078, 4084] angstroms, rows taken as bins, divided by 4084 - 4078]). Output 0.323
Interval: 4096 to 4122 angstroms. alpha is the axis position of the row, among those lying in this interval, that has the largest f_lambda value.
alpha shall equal 4109.0 angstroms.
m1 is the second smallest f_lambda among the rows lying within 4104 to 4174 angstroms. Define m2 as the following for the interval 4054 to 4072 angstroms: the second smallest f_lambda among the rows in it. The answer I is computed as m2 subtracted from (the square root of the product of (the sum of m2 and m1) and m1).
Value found 0.50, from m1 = 1.707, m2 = 2.025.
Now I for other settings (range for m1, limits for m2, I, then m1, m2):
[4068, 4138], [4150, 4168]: 0.59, 1.666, 1.819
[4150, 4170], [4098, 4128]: 0.70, 1.819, 1.908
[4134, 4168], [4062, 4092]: 0.81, 1.819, 1.731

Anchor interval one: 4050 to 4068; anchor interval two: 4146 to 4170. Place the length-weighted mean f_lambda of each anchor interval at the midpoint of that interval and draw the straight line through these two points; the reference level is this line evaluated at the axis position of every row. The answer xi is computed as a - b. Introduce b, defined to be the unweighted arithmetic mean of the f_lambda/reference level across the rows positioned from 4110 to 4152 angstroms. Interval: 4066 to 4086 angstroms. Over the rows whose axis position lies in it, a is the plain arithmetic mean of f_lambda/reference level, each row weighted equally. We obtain -0.08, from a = 0.95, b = 1.03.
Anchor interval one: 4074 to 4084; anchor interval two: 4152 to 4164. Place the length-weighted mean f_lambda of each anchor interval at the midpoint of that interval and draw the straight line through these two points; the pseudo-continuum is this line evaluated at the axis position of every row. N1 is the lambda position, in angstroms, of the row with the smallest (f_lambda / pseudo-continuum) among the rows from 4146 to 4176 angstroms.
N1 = 4175.0 angstroms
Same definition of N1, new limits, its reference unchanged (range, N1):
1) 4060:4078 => 4076.0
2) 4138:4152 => 4151.0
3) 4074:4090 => 4076.0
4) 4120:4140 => 4136.0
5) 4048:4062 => 4049.0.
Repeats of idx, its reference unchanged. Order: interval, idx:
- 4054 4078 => 4076.0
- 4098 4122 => 4103.0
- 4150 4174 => 4154.0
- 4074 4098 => 4076.0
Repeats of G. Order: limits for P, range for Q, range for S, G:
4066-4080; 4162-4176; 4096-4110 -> 0.03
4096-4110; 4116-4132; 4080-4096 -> -0.07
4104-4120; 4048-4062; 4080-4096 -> -0.03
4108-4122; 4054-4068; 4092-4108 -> 0.11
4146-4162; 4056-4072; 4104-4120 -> -0.03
